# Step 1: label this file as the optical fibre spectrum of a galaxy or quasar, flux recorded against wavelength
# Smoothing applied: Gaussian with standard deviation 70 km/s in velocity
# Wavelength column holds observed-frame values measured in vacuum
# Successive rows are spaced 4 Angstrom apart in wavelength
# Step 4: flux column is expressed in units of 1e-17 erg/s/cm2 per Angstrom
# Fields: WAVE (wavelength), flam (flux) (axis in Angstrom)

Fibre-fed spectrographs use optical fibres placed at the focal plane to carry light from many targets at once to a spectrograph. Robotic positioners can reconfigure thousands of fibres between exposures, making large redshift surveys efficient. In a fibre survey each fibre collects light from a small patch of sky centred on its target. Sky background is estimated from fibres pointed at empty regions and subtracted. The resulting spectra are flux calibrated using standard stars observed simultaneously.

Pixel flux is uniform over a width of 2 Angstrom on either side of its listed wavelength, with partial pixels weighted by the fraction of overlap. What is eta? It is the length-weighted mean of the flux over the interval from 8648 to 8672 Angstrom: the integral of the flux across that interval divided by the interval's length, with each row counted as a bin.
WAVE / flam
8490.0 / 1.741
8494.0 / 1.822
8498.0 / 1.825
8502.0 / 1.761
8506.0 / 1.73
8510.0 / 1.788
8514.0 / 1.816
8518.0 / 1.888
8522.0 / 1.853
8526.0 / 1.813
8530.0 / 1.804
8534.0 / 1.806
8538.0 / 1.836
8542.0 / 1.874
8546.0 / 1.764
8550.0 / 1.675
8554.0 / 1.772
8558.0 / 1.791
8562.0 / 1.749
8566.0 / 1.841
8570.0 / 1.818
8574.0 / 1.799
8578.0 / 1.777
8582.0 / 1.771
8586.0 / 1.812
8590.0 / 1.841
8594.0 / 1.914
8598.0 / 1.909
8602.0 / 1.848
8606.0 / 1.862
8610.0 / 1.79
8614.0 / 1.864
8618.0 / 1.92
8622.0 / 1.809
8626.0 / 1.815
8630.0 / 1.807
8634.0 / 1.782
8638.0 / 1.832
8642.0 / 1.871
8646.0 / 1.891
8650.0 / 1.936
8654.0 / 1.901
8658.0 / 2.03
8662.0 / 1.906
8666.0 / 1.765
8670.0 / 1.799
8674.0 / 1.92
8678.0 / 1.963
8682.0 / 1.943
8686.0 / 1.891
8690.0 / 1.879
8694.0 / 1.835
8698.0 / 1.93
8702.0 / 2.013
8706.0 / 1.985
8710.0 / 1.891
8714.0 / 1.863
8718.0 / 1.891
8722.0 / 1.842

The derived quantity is 1.89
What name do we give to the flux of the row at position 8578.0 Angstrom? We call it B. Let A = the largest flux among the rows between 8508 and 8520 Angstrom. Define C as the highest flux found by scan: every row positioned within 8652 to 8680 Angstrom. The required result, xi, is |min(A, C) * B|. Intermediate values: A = 1.888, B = 1.777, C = 2.03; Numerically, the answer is 3.35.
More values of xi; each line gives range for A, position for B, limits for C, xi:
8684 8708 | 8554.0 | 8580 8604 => 3.39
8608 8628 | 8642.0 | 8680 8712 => 3.59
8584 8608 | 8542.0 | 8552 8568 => 3.45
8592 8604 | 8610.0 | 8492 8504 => 3.27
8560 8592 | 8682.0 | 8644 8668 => 3.58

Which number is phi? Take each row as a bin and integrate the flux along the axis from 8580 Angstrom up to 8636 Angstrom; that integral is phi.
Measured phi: 103.0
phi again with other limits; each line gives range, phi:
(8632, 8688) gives 105.7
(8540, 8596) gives 100.8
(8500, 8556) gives 100.7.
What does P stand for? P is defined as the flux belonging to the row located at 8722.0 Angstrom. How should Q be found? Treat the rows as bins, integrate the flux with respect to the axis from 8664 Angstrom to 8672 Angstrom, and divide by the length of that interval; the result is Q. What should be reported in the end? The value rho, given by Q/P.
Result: 0.97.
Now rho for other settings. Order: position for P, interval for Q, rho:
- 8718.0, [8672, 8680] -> 1.03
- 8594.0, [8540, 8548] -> 0.95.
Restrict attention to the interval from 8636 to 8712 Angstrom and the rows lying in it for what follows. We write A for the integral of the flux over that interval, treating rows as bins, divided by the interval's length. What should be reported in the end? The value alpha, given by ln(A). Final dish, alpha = 0.644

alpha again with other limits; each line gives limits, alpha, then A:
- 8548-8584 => 0.575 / 1.78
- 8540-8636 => 0.597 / 1.82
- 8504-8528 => 0.596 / 1.81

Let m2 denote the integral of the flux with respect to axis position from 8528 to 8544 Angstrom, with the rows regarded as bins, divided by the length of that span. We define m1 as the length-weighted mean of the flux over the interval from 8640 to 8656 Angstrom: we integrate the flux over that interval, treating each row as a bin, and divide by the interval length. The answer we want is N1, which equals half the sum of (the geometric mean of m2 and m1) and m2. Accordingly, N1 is 1.85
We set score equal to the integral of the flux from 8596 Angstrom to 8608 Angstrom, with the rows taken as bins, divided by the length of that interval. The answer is 1.873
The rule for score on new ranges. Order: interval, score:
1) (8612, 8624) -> 1.864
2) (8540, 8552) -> 1.771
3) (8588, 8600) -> 1.888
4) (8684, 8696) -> 1.868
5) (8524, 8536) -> 1.808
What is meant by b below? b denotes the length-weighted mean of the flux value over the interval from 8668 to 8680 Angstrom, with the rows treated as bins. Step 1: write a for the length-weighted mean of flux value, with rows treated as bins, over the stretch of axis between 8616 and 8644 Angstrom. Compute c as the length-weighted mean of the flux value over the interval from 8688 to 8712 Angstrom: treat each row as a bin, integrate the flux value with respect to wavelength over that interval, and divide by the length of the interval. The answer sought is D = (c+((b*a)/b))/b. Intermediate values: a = 1.83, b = 1.89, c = 1.92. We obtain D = 1.98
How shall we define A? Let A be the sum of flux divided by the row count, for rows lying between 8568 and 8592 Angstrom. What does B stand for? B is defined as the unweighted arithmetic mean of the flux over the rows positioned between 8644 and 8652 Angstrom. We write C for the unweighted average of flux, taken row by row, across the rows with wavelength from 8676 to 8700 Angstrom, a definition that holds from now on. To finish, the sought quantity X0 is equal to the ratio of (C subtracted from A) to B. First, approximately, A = 1.80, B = 1.91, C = 1.91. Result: -0.05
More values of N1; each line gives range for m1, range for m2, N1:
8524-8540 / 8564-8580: 1.81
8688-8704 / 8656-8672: 1.88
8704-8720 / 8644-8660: 1.93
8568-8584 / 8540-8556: 1.78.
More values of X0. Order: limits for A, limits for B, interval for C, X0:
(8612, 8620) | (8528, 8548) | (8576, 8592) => 0.05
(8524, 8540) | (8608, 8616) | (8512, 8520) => -0.02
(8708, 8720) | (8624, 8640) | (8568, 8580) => 0.05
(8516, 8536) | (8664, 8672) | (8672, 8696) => -0.04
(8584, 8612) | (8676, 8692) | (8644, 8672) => -0.02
